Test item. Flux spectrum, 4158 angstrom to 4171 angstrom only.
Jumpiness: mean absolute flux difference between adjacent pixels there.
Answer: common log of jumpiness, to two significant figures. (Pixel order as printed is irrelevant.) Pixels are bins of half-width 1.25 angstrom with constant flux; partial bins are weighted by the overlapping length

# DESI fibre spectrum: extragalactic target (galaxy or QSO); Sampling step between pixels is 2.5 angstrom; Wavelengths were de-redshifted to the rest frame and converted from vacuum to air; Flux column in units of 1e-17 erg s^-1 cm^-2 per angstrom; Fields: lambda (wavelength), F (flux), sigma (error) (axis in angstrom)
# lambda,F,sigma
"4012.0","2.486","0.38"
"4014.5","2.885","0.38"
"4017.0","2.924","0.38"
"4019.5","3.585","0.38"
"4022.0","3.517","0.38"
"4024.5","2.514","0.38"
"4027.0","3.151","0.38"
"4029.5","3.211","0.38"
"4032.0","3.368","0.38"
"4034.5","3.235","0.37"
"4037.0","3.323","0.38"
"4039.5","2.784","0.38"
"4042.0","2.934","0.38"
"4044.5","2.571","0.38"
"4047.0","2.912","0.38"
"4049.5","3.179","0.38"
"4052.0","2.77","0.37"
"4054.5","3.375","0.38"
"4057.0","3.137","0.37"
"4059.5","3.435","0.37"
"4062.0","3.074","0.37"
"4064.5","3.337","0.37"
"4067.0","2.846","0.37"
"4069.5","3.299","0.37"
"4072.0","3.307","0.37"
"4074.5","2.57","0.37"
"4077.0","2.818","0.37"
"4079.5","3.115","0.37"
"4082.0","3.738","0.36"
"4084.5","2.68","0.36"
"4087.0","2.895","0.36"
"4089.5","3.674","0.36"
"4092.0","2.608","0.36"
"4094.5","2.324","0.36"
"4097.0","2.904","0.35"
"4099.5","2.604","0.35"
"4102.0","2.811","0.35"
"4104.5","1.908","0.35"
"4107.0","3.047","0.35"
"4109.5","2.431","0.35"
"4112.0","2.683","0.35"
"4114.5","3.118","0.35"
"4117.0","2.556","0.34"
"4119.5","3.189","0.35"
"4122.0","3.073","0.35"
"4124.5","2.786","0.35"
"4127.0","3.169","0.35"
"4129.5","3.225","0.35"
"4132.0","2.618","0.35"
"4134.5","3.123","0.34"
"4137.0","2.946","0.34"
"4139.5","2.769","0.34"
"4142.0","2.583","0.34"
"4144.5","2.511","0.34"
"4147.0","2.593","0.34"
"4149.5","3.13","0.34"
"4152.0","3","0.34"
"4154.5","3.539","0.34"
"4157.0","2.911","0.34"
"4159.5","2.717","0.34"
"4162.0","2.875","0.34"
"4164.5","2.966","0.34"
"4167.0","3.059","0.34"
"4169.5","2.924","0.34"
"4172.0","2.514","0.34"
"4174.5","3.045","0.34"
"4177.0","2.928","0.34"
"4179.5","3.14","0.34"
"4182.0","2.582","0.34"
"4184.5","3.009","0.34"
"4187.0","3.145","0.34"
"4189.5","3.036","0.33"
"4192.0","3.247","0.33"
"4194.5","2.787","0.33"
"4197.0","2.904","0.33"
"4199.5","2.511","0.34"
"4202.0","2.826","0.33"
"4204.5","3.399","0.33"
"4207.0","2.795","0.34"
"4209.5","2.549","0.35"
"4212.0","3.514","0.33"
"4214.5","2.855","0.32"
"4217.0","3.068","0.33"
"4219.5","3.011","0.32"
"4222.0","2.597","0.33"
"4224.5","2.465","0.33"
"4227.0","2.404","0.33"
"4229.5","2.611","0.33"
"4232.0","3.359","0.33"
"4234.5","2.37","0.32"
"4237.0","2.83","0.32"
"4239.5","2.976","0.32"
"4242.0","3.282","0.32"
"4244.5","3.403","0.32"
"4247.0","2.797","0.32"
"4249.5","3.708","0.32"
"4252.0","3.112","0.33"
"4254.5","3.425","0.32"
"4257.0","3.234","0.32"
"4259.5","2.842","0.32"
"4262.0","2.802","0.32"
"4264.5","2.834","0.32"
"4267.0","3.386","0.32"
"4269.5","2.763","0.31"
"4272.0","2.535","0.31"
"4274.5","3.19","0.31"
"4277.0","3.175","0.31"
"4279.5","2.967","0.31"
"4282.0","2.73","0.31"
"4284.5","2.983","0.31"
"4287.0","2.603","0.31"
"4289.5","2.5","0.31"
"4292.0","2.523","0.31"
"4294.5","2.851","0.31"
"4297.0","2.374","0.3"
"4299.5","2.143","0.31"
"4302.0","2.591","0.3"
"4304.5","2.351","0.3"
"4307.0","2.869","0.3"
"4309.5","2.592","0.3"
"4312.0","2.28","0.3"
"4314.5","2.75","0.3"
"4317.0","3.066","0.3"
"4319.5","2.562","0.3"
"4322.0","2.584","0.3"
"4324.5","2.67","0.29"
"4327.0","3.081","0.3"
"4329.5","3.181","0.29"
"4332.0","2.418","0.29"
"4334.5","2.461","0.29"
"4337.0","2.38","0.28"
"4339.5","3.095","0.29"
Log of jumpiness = -0.92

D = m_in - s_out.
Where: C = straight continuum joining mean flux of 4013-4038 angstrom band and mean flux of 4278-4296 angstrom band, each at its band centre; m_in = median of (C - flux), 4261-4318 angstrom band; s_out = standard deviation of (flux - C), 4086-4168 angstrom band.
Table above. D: -0.35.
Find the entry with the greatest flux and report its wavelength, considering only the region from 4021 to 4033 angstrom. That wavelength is 4022.0 angstrom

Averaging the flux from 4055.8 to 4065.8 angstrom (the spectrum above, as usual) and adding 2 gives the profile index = 5.2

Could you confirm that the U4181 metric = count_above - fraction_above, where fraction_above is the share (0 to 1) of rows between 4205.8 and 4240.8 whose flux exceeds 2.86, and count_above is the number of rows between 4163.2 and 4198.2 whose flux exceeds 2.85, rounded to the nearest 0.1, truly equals 10.6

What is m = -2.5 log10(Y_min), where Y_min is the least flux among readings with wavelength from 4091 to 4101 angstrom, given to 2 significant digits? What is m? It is -0.92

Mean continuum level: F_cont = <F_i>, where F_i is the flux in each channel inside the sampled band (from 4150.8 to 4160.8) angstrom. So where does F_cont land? 3.04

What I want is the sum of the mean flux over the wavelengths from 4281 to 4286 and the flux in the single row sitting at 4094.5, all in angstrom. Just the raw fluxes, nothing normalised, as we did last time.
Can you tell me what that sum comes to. 5.2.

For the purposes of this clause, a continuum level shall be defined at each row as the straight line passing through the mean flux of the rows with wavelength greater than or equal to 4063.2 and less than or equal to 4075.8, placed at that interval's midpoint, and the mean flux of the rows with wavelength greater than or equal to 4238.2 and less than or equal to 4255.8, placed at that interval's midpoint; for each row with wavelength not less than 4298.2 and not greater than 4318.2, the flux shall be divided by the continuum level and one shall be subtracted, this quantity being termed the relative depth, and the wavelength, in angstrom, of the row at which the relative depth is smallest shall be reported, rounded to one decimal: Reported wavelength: 4299.5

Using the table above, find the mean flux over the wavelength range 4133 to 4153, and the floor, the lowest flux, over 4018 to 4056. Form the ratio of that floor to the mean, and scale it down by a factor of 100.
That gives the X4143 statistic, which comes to 0.0089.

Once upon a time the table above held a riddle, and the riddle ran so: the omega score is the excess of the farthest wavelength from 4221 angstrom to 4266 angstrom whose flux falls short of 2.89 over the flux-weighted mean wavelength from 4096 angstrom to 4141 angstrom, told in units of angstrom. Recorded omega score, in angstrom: 145.7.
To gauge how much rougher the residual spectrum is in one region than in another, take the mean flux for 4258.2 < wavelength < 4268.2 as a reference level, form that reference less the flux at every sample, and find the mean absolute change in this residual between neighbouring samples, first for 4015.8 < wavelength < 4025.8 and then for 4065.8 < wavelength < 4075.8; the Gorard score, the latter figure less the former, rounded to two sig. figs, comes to -0.18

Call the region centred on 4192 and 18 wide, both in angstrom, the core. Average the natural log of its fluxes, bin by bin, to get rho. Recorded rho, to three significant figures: 1.08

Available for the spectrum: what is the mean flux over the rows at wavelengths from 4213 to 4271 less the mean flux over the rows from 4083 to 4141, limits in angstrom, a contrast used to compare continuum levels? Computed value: 0.13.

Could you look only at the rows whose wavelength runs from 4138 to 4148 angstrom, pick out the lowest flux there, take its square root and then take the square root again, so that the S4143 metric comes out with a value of 1.26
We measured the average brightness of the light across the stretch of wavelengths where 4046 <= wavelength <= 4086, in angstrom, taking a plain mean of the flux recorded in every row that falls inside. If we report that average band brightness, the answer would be 3.10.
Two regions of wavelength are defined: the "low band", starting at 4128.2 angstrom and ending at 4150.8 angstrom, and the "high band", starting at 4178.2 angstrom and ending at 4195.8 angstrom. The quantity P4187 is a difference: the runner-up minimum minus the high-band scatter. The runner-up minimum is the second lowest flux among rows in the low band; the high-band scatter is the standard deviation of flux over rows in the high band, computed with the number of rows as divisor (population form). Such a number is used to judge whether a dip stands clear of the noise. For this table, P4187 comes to 2.4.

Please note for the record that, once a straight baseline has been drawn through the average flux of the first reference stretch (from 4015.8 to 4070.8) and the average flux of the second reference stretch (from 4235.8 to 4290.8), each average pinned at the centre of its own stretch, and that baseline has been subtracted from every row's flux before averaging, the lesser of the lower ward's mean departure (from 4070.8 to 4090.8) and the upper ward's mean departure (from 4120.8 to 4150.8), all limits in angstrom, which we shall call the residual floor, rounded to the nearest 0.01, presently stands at -0.19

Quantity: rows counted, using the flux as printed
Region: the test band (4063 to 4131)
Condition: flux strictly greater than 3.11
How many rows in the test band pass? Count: 10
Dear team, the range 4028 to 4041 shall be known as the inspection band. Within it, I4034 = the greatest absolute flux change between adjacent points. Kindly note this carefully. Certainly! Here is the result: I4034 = 0.54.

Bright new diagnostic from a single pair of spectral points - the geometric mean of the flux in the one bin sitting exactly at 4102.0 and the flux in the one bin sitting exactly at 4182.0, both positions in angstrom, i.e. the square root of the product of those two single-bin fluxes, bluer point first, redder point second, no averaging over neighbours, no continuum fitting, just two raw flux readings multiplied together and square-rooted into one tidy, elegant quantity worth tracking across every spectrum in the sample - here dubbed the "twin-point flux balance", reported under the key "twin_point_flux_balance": 2.69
